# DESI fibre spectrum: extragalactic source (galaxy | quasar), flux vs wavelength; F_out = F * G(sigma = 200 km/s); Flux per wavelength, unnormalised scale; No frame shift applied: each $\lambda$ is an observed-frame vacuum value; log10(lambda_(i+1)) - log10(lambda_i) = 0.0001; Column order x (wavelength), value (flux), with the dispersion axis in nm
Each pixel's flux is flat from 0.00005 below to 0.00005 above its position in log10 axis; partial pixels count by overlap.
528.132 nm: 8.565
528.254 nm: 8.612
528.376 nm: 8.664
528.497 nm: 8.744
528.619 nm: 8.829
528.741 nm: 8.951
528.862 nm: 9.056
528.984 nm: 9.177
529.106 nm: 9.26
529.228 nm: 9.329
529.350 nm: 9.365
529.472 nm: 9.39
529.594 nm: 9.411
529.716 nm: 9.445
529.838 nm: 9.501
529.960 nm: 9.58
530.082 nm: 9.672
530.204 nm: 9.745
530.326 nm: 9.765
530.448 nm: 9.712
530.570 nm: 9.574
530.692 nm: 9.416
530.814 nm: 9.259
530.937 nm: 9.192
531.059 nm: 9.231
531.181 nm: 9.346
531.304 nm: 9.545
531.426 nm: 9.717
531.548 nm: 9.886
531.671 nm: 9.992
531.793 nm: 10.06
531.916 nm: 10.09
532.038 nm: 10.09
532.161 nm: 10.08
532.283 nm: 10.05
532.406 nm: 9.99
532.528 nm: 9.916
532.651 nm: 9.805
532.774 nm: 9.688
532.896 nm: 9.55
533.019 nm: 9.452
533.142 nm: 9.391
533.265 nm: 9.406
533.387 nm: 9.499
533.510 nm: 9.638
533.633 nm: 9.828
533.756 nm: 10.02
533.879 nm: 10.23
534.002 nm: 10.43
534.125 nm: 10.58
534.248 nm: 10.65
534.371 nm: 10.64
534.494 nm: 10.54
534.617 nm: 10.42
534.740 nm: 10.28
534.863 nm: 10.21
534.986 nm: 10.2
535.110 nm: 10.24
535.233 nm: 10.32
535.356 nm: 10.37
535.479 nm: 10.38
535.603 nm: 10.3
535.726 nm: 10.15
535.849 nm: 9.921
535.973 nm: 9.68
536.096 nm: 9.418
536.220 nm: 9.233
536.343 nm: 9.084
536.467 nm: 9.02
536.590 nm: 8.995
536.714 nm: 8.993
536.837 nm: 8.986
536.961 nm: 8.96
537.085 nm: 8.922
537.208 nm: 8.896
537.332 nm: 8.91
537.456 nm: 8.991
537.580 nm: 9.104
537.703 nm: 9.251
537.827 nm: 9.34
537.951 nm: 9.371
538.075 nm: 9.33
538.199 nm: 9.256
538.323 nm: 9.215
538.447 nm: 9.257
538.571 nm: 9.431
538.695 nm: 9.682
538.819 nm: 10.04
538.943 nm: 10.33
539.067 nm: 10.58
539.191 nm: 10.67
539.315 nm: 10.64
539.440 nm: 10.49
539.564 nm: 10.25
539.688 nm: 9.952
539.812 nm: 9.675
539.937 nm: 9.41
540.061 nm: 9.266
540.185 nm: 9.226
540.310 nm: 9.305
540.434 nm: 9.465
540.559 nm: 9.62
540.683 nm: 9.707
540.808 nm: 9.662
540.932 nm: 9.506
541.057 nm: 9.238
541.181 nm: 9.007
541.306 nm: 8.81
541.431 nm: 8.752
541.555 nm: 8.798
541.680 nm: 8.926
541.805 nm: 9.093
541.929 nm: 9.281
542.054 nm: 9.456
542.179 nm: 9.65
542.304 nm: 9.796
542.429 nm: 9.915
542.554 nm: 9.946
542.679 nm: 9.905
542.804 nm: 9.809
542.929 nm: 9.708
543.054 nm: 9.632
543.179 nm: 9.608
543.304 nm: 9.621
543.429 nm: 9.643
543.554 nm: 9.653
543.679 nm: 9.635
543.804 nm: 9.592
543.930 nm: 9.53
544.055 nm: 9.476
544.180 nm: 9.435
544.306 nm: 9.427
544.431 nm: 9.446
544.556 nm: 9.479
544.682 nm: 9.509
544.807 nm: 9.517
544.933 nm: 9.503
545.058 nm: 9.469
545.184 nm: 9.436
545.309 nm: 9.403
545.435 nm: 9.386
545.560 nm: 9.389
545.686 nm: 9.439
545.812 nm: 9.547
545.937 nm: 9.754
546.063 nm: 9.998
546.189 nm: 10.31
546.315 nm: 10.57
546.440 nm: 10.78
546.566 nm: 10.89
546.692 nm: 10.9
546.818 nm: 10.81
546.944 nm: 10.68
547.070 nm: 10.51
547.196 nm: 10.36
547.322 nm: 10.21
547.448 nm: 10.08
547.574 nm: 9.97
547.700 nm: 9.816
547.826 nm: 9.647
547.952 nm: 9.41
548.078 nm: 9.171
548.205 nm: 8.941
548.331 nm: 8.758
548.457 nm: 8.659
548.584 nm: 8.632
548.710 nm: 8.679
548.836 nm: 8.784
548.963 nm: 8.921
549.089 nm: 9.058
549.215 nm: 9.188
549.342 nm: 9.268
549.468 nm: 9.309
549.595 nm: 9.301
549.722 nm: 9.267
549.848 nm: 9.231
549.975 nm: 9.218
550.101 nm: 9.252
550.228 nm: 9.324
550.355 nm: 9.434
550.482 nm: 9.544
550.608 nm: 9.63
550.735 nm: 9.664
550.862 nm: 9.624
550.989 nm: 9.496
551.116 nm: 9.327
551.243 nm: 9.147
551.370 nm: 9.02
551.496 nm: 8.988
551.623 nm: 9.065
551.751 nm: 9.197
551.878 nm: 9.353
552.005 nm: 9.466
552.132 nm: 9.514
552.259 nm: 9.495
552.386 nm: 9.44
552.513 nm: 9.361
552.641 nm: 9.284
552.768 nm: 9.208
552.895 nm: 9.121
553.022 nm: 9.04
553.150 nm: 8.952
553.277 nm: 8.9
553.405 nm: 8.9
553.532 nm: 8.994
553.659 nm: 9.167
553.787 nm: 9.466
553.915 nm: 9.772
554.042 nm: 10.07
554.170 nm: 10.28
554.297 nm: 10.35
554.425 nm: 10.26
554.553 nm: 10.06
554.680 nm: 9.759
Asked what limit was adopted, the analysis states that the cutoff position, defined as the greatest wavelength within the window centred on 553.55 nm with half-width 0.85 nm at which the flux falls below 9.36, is 553.659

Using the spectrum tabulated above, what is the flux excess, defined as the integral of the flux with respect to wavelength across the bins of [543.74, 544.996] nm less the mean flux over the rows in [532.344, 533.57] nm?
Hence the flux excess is 2.3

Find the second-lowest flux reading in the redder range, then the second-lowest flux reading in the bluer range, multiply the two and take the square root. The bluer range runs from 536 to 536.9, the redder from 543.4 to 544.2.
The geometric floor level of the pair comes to 9.23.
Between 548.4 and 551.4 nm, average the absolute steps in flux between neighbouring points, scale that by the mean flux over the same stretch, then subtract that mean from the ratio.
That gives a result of -9.2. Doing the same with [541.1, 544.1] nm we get -9.5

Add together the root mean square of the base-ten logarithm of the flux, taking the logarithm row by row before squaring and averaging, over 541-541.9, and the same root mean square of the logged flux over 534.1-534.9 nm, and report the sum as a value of 1.972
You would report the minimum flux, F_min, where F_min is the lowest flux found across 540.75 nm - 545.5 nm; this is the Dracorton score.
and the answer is 8.752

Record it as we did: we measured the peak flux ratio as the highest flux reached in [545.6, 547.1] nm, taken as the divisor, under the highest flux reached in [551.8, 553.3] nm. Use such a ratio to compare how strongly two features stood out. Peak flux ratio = 0.87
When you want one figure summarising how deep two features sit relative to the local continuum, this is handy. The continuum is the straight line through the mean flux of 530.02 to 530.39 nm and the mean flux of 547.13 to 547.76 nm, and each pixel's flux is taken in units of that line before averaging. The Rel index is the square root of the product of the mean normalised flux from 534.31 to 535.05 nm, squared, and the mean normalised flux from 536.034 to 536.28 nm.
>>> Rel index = 1.03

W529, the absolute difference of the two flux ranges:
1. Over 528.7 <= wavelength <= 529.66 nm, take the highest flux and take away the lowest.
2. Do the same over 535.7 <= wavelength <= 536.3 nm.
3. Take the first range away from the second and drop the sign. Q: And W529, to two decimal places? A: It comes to 0.46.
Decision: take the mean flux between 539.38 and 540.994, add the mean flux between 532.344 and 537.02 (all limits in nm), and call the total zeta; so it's 19.51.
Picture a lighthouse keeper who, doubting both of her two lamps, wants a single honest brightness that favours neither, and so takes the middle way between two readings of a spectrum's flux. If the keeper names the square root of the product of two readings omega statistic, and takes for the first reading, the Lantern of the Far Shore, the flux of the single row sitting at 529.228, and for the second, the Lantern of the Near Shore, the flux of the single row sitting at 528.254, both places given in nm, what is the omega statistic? 9.0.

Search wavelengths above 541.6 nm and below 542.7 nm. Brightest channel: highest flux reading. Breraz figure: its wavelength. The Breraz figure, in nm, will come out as 542.554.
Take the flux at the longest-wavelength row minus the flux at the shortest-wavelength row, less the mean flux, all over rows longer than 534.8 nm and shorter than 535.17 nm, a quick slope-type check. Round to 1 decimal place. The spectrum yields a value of -10.2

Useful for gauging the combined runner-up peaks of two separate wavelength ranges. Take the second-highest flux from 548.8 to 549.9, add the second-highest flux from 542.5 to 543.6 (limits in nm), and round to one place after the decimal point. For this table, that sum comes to 19.2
